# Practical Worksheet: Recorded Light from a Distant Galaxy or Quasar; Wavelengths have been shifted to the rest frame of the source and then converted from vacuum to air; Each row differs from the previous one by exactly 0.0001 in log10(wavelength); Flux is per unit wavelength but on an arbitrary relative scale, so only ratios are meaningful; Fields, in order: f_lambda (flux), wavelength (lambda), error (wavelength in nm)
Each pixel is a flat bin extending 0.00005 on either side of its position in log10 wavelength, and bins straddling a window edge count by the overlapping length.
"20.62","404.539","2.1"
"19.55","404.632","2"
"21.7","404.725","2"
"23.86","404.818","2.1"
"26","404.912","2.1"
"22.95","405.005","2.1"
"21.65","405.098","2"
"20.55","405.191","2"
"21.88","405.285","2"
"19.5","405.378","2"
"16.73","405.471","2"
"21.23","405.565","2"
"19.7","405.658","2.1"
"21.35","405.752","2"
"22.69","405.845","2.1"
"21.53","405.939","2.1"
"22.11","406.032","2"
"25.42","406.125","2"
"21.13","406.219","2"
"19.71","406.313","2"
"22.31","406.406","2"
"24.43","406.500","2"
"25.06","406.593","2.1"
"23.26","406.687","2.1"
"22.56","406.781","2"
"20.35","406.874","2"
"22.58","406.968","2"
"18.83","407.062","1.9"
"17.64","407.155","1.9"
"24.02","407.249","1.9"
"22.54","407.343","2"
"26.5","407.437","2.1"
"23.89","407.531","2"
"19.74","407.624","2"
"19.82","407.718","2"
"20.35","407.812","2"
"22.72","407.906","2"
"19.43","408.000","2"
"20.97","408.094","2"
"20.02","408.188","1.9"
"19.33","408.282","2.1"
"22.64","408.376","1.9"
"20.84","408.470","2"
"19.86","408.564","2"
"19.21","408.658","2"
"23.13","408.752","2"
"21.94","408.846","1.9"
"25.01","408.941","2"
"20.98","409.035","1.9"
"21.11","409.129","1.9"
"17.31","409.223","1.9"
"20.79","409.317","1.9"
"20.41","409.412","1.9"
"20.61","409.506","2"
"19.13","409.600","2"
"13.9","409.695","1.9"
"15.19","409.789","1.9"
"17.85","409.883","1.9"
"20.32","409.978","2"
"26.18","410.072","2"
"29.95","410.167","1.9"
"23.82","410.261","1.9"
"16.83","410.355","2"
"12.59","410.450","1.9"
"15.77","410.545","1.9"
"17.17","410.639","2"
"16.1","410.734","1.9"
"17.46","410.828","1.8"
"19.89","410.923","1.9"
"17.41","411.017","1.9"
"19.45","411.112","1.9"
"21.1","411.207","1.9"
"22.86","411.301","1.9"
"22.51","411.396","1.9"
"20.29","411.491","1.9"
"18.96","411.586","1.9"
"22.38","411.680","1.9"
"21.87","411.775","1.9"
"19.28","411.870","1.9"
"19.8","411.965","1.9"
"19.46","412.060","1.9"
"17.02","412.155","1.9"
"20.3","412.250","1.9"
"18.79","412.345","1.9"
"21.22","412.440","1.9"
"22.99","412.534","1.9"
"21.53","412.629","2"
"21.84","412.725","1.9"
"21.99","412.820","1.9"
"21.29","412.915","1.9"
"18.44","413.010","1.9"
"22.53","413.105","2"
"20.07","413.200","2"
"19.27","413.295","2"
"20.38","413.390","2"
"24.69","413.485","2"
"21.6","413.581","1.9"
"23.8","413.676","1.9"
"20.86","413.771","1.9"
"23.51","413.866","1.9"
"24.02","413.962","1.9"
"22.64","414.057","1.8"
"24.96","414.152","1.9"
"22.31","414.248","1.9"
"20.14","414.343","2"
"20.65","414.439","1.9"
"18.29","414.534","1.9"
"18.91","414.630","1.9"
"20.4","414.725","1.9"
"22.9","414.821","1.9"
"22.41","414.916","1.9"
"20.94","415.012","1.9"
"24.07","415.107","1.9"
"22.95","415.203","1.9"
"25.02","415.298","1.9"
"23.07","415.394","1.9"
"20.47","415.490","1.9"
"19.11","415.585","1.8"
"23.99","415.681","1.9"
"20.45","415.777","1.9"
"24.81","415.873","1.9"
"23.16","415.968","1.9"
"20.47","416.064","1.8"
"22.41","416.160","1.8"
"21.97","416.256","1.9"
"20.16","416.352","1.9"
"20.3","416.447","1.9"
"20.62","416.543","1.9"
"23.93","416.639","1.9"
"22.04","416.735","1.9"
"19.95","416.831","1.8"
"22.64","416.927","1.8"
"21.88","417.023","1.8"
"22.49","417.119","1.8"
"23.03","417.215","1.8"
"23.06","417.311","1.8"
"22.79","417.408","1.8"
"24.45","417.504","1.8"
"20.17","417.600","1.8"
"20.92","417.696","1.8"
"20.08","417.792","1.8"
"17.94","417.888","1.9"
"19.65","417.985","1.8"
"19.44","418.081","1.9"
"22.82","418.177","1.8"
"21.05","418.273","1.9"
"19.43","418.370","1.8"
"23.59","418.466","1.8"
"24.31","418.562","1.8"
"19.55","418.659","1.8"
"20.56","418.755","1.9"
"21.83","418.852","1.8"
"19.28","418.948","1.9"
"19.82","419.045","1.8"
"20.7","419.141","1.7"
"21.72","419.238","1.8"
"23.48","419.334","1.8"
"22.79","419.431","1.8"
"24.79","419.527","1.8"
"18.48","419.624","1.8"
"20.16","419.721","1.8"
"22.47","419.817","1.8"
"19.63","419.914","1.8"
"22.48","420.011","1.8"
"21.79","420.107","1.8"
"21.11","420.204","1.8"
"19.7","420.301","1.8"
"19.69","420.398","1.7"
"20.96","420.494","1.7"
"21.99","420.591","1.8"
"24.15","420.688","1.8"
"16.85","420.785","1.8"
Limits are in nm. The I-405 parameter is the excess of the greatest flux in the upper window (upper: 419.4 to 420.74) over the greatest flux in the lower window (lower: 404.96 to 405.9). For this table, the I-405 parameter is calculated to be 1.8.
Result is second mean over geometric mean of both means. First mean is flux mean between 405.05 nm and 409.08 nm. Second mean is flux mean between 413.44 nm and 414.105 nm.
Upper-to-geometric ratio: 1.03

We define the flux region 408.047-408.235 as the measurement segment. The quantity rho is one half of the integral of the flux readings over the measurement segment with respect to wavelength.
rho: 1.93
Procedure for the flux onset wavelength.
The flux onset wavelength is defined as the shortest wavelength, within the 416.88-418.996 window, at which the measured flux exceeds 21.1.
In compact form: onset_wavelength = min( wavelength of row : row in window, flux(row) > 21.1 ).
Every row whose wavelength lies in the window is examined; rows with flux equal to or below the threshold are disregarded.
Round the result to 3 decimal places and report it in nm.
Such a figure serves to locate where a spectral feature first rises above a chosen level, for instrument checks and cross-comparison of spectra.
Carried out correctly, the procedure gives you 416.927 nm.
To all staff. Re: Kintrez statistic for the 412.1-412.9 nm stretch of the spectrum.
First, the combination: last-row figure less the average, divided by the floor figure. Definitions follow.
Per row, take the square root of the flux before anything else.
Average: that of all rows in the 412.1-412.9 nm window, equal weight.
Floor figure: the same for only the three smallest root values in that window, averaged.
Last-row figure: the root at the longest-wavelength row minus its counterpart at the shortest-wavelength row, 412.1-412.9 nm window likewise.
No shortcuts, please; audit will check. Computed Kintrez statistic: -0.92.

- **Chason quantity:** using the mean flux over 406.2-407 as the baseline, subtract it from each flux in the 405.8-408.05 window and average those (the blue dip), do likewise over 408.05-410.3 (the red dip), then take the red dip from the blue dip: 1.2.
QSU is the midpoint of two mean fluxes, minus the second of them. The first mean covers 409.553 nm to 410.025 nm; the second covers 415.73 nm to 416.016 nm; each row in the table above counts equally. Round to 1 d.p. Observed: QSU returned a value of -2.8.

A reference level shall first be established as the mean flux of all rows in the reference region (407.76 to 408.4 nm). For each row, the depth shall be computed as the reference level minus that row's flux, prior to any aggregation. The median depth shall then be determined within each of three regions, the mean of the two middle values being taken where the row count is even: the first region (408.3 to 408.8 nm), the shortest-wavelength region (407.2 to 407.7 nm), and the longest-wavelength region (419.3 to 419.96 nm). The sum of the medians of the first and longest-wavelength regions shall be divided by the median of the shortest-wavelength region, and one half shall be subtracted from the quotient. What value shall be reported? 0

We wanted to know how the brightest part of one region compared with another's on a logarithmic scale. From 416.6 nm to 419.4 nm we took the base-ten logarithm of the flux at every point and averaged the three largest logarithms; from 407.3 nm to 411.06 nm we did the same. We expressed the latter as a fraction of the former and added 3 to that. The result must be 4.04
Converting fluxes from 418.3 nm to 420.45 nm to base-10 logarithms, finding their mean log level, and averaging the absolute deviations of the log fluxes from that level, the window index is 0.0310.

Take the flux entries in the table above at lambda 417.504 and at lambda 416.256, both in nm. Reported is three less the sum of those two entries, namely -43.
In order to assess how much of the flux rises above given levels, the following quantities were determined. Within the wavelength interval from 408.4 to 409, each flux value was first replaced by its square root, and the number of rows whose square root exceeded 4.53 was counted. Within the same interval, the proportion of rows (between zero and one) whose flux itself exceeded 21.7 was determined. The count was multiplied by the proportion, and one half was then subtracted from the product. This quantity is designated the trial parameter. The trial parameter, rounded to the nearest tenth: 1.5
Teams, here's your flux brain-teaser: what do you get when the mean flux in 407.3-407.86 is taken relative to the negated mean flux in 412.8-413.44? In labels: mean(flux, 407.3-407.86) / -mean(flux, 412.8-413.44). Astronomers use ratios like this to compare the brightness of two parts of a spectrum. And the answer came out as -1.08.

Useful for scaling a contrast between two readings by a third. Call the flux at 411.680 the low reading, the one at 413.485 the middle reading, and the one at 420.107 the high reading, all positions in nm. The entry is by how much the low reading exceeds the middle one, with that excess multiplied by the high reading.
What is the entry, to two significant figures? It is -50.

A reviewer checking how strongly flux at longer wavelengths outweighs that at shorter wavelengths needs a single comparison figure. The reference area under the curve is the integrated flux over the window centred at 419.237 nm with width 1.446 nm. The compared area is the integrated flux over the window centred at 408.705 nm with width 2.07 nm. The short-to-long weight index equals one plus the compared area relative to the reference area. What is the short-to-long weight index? 2.4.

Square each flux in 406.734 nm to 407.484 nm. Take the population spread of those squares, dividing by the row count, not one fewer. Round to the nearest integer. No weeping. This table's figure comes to 117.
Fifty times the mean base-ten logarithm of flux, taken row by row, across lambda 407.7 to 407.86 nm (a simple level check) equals 65.1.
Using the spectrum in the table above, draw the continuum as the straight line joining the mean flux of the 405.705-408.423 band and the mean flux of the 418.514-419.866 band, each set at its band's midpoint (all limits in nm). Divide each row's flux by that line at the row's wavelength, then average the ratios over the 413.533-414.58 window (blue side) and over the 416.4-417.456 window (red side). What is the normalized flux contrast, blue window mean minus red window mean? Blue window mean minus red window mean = 0.00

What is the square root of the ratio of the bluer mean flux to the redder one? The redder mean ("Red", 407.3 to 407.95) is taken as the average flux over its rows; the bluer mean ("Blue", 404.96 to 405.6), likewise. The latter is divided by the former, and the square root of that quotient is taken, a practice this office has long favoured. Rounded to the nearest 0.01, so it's 0.96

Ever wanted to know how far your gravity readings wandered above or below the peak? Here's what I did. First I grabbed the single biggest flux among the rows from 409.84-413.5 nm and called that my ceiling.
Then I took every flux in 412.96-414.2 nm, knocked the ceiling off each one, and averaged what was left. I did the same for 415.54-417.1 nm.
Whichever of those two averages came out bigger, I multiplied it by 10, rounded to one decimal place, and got -78.9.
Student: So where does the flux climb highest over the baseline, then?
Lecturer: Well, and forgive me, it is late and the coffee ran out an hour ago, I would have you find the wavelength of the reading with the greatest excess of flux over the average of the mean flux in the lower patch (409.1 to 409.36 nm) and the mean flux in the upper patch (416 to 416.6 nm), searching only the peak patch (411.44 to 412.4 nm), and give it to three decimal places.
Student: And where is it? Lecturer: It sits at 411.680 nm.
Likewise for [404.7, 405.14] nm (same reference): 404.912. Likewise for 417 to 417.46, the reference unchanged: 417.311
